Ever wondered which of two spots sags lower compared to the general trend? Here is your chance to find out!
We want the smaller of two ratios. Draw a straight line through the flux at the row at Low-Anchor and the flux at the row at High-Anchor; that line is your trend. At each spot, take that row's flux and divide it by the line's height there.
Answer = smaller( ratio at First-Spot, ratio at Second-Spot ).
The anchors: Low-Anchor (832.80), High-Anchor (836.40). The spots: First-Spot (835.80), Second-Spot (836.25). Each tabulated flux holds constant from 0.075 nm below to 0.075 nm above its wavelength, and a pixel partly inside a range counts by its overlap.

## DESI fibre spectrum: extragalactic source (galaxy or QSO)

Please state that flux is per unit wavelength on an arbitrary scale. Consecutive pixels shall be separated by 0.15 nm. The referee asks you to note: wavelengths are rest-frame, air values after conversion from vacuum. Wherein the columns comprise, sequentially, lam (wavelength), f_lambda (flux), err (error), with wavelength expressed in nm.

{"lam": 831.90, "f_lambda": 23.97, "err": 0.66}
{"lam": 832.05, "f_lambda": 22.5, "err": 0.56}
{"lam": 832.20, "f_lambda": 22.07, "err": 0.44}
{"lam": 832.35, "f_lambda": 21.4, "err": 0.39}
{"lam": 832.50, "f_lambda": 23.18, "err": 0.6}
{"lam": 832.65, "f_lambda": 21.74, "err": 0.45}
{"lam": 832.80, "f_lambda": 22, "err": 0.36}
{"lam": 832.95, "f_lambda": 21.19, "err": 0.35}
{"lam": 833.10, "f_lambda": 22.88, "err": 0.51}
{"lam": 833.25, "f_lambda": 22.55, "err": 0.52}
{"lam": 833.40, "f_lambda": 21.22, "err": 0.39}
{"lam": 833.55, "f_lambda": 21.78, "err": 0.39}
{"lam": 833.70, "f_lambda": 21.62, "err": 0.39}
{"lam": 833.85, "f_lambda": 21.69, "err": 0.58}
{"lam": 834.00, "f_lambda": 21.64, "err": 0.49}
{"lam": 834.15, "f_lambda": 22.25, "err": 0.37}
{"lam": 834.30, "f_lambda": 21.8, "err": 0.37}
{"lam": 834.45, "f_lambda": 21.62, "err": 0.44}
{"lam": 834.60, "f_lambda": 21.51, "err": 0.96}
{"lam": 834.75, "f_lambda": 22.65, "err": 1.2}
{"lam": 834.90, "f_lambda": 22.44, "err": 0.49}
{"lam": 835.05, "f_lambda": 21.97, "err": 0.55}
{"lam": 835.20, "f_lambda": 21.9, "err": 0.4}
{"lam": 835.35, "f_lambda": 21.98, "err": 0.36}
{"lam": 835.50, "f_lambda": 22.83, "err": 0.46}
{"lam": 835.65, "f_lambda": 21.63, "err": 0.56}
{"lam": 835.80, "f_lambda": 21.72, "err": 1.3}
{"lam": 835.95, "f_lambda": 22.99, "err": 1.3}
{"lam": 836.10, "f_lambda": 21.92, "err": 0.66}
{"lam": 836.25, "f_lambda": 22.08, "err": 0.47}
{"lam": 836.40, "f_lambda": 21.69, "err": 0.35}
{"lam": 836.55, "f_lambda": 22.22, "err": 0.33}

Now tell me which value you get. 0.999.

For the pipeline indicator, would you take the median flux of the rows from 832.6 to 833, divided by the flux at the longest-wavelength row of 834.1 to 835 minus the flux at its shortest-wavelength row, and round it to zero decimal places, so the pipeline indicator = 114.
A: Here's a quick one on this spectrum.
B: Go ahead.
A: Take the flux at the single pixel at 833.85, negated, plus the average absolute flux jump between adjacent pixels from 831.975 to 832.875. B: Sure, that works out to -20.8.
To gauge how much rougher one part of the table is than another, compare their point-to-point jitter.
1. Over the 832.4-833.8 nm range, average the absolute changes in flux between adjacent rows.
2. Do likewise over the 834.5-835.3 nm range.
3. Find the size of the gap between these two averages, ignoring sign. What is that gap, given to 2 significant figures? 0.35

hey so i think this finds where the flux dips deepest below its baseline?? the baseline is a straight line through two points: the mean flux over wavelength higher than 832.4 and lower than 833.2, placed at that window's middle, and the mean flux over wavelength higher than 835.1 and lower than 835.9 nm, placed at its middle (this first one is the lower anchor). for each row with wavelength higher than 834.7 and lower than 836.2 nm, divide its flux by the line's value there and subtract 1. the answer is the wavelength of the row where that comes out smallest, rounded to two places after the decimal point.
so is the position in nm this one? 835.65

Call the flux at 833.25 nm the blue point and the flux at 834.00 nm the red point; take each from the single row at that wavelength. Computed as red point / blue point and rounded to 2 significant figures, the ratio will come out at 0.96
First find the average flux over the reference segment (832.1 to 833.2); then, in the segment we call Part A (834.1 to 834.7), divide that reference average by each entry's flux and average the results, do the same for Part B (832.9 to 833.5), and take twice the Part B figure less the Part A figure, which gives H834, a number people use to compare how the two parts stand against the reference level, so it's 0.999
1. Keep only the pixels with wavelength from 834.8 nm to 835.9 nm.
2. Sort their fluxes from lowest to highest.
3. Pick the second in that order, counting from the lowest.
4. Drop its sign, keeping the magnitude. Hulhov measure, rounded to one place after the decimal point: 21.7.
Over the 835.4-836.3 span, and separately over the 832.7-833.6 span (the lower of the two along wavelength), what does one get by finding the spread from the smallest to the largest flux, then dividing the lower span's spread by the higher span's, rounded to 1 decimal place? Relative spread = 1.2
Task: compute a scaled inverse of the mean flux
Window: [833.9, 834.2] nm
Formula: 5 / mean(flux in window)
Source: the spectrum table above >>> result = 0.228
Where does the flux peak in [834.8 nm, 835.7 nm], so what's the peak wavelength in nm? 835.50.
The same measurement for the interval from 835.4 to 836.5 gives 835.95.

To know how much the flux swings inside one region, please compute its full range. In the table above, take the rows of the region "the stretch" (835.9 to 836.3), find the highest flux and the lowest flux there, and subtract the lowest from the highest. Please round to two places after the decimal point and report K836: 1.07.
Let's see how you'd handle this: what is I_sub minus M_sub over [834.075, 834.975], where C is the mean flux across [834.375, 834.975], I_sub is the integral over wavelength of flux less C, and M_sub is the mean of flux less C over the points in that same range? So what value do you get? 0.001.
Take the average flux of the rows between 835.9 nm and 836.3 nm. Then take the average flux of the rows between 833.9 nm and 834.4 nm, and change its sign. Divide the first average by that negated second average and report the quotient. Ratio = -1.020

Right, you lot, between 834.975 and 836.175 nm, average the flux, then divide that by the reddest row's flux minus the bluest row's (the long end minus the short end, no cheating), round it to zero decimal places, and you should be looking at -442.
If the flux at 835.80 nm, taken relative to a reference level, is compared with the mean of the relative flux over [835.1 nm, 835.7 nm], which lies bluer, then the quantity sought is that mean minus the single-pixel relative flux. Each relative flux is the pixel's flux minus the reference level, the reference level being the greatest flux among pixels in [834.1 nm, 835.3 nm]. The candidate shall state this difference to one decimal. 0.4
